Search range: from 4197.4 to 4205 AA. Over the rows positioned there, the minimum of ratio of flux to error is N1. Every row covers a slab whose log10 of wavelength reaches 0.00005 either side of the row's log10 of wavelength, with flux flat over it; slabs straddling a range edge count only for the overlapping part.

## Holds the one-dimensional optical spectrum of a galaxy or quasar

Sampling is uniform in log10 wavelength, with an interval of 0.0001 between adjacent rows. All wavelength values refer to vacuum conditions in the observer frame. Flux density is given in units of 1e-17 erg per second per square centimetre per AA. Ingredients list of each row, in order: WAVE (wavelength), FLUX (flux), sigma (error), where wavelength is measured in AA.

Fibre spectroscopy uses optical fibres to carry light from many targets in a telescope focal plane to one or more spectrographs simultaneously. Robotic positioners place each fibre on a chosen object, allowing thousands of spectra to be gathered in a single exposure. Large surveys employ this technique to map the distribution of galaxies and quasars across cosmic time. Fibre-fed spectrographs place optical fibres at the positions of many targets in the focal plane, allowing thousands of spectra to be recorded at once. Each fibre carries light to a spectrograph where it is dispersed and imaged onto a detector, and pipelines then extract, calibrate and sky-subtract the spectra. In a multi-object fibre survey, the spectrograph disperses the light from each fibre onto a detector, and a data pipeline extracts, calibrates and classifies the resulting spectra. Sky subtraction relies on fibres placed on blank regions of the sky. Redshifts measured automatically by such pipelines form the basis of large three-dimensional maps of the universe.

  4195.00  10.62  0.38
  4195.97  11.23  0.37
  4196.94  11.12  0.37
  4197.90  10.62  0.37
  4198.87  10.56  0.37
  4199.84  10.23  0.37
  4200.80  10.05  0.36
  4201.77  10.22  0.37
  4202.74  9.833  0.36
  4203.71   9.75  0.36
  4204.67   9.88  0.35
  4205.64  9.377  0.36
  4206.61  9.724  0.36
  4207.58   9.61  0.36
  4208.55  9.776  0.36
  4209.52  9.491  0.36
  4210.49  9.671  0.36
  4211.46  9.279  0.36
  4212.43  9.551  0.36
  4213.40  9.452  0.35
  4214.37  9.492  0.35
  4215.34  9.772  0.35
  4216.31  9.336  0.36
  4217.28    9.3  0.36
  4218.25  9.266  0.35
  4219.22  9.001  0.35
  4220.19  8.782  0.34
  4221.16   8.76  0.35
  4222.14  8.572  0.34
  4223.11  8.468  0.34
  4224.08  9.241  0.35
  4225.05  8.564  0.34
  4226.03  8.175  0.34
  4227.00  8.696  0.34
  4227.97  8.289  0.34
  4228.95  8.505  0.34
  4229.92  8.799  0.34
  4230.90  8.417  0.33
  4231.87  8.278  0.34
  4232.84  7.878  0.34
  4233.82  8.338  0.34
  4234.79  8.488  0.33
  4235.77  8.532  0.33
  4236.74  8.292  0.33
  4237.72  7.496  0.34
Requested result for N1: 27.1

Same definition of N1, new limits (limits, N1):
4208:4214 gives 25.8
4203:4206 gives 26.0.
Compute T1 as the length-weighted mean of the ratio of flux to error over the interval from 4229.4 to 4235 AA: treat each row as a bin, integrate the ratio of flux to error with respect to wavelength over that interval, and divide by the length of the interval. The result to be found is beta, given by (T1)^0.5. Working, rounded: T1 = 24.8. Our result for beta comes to 4.98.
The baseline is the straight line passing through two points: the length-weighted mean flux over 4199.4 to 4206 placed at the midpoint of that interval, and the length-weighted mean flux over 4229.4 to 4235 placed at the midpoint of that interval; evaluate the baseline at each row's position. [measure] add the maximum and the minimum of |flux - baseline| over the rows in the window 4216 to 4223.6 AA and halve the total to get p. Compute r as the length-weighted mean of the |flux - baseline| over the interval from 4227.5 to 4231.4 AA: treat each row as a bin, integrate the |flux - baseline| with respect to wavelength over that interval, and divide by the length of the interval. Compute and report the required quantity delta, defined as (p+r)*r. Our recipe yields 0.064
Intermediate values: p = 0.217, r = 0.167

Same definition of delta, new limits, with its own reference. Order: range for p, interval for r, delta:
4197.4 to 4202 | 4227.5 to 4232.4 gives 0.063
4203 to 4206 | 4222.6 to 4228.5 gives 0.168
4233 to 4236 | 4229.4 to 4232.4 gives 0.053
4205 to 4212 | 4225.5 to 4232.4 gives 0.077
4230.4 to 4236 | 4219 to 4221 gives 0.063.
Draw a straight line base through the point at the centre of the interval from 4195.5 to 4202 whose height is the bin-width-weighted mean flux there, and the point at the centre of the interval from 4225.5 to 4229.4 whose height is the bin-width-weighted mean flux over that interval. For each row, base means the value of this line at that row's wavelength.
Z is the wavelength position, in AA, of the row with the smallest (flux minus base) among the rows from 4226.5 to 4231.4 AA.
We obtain 4227.97 AA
